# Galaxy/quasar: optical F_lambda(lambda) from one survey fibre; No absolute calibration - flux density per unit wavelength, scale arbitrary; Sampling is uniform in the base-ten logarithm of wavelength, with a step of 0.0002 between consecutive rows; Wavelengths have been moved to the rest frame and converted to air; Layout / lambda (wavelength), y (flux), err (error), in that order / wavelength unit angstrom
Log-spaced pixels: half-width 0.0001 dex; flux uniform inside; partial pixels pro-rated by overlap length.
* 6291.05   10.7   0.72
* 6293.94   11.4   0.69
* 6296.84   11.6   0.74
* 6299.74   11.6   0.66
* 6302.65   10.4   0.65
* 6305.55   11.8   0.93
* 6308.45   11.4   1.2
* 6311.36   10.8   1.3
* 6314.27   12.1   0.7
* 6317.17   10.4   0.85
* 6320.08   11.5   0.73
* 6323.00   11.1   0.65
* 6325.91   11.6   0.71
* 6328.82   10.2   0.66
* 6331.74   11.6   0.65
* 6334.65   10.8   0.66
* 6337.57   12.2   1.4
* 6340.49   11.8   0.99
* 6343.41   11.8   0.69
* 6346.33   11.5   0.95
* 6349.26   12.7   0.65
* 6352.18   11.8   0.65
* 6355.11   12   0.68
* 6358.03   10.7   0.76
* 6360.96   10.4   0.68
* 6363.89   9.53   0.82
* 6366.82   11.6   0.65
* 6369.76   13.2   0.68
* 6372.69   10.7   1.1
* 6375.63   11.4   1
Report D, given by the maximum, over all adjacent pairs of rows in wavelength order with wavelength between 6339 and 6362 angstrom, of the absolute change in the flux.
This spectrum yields 1.30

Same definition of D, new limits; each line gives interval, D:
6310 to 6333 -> 1.70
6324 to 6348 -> 1.40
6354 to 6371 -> 2.07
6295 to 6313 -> 1.40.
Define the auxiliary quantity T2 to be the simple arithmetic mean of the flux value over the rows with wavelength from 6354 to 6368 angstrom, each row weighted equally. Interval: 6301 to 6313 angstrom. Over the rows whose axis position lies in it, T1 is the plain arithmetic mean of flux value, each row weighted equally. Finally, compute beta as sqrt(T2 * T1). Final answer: 11.0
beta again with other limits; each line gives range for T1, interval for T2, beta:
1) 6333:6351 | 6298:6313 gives 11.5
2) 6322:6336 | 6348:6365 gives 11.1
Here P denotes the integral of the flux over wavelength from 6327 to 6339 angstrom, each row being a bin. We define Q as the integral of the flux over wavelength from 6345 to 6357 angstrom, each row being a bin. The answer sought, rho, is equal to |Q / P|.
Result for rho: 1.07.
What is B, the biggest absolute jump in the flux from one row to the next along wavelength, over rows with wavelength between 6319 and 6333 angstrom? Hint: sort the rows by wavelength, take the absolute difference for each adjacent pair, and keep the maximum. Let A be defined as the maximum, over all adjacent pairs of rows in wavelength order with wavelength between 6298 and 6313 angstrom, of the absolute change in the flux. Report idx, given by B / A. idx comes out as 1.0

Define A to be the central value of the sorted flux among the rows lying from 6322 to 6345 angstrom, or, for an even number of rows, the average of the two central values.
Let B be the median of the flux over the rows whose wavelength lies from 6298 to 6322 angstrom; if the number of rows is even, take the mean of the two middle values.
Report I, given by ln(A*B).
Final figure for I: 4.89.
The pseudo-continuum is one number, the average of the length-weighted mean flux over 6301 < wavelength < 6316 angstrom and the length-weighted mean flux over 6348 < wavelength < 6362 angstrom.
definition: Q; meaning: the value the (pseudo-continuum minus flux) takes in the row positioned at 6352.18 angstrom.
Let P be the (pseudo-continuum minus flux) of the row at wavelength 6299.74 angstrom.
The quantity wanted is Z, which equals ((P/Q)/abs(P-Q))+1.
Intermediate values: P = -0.2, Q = -0.4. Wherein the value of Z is 3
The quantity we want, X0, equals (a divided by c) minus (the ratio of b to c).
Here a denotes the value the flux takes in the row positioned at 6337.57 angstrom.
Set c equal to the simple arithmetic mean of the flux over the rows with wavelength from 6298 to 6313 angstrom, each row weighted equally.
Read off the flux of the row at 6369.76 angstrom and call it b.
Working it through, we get -0.09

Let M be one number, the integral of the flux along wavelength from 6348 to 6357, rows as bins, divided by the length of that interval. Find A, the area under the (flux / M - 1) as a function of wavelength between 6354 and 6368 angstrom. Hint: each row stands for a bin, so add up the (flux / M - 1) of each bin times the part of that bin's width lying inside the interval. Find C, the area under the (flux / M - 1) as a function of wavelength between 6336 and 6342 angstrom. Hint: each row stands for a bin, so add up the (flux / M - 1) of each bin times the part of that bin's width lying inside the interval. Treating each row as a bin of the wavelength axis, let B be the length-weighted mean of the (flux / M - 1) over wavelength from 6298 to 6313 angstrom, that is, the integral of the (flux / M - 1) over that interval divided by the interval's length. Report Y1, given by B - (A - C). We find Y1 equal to 1.4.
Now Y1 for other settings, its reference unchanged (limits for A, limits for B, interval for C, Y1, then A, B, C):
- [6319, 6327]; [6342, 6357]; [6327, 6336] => -0.4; -0.5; -0.014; -0.9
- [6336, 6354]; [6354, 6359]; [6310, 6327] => -1.1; -0.2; -0.060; -1.2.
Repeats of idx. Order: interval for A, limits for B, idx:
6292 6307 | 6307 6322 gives 1.2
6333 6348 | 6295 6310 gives 1.0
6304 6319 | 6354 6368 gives 1.2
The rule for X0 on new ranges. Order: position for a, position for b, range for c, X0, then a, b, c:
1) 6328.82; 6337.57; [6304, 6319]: -0.18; 10.2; 12.2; 11.3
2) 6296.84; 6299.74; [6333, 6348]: 0.00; 11.6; 11.6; 11.6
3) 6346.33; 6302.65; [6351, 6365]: 0.10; 11.5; 10.4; 10.9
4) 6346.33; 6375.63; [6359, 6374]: 0.01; 11.5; 11.4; 11.1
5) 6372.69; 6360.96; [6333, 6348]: 0.03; 10.7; 10.4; 11.6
